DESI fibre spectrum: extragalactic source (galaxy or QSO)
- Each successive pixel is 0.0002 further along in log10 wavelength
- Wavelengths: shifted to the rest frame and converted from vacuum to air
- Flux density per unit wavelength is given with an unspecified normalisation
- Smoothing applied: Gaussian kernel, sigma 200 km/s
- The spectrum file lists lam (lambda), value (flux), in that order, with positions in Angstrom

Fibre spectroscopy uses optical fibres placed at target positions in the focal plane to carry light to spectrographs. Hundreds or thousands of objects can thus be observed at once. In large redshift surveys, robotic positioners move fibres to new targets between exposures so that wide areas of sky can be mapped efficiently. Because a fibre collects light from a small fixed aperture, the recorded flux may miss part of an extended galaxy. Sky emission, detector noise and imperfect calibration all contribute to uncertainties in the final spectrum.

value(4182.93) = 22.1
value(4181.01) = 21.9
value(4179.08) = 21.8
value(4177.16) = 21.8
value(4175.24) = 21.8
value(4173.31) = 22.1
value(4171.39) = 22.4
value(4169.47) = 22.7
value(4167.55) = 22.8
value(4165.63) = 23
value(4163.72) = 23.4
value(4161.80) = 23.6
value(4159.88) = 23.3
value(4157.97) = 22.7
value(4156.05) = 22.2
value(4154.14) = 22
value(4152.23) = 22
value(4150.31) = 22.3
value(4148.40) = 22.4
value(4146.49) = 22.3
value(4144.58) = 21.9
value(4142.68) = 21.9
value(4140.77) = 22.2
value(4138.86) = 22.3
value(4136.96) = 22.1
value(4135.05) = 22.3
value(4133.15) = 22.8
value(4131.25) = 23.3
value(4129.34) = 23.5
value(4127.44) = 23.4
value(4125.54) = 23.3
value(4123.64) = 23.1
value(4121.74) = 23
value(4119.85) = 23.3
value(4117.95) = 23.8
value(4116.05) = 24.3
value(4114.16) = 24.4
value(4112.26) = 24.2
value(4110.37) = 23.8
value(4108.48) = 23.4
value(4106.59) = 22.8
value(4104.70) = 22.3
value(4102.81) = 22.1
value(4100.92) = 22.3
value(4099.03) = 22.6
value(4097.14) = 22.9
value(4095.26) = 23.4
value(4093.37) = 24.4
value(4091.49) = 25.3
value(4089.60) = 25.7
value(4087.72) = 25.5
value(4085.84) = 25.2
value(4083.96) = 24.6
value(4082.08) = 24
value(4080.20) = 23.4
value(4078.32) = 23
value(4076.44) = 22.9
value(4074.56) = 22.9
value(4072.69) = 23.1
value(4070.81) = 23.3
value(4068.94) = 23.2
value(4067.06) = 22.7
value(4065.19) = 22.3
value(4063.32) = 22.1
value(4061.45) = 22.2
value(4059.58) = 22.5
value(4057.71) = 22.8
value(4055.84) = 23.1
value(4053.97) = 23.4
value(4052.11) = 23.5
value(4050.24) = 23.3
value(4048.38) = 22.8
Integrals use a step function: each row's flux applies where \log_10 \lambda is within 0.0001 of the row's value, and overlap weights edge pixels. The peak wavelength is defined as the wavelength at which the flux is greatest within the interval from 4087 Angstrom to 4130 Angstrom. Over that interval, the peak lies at 4089.60 Angstrom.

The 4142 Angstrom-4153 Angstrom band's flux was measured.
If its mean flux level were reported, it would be 22.1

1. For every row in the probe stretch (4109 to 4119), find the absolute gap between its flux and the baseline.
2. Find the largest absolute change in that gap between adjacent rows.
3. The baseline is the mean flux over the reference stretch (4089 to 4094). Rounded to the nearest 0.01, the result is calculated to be 0.50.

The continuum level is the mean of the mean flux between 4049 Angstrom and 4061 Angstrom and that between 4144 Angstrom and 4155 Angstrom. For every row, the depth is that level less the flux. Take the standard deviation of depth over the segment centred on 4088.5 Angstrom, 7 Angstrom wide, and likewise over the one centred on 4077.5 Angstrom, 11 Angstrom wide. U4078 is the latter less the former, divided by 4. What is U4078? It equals 0.05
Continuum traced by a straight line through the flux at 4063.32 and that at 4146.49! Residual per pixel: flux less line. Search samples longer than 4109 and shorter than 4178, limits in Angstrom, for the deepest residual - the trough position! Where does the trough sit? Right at 4177.16 Angstrom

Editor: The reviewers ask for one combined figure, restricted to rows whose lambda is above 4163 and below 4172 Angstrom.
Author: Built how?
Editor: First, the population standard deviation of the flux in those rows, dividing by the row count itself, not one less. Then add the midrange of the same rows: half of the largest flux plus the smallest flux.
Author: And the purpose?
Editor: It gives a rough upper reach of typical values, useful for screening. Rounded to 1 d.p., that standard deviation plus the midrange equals 23.2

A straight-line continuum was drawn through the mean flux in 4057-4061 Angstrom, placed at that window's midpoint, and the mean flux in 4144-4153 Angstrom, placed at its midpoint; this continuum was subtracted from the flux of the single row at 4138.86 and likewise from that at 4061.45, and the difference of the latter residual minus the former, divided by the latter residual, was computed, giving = 1.2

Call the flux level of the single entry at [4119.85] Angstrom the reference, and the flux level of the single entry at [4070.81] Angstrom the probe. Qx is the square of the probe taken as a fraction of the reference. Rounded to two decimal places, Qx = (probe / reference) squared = 1.00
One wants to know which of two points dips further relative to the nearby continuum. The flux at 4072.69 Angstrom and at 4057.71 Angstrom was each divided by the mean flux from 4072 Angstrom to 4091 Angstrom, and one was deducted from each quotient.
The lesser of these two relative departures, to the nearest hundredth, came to -0.05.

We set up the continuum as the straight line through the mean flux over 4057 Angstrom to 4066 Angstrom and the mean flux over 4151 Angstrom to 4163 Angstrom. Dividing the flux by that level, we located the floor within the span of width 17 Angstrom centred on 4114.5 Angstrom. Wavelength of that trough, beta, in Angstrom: 4106.59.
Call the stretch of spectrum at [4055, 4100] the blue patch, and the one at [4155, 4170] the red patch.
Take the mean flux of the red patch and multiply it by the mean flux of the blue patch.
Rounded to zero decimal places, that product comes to 539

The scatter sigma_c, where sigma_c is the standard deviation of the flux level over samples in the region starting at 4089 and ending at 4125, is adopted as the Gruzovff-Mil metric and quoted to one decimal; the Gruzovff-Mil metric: 1.0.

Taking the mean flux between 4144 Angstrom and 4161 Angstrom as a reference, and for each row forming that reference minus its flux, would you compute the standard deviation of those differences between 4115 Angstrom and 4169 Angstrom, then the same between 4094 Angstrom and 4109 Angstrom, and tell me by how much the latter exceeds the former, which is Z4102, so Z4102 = -0.2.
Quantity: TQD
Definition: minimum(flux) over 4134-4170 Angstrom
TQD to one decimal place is 21.9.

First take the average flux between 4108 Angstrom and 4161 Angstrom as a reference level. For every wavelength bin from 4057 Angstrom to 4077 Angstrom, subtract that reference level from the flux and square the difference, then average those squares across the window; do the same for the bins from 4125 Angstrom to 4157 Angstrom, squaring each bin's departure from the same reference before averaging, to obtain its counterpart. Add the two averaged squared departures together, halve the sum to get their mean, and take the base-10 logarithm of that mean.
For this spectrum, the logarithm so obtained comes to -0.48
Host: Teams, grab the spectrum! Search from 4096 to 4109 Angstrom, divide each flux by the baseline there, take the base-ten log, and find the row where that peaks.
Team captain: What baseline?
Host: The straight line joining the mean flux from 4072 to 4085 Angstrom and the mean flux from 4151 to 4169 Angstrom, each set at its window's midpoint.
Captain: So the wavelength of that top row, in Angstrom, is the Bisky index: 4108.48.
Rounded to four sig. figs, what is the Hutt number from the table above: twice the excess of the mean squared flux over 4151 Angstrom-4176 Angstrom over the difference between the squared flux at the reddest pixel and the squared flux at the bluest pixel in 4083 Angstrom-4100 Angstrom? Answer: 1212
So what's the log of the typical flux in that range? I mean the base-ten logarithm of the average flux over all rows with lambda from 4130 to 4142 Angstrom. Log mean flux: 1.35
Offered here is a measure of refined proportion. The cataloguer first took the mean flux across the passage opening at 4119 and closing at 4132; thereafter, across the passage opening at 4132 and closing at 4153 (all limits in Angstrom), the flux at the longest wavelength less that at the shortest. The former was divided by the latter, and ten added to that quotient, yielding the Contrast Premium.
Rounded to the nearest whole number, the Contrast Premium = -19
